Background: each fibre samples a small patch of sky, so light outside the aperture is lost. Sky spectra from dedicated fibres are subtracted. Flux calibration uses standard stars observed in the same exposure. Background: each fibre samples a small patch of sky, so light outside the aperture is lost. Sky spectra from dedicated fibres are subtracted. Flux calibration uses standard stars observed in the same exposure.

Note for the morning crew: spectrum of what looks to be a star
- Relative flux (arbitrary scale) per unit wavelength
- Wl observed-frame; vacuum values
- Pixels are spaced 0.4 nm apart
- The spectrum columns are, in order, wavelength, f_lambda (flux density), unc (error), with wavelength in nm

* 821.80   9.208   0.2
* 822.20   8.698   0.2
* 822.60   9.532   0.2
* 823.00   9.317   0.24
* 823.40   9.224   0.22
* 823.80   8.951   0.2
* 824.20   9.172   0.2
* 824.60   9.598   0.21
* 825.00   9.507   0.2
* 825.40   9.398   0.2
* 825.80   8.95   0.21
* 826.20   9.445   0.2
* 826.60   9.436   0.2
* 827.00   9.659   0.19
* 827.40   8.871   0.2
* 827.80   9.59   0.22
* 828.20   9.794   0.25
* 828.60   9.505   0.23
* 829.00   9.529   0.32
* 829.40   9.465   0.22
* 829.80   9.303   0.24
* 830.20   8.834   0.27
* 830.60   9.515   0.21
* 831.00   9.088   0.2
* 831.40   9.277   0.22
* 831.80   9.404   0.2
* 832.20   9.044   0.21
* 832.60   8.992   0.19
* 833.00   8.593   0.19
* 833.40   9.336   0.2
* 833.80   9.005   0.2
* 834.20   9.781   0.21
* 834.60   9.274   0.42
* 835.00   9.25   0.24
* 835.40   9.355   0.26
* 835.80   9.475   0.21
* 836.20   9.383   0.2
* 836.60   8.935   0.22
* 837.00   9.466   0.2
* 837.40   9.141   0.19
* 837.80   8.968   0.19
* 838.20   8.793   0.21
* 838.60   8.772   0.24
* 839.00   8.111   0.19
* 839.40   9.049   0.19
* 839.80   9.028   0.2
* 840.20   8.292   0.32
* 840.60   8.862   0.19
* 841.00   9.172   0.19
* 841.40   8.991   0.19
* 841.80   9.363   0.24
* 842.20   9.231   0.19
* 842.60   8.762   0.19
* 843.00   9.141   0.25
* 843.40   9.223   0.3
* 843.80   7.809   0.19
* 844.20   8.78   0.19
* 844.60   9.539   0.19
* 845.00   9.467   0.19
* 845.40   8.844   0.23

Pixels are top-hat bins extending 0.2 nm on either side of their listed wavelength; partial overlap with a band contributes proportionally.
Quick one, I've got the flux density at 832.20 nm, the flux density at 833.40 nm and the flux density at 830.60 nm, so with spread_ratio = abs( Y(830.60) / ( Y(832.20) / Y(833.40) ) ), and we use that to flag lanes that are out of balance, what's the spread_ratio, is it 9.8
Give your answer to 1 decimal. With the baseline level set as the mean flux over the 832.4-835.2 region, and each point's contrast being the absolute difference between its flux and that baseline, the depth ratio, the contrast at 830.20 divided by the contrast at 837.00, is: 1.2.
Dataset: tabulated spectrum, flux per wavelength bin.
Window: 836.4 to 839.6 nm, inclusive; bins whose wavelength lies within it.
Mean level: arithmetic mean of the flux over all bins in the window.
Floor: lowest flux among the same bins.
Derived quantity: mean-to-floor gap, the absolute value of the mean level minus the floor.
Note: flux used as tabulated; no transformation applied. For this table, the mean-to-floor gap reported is 0.79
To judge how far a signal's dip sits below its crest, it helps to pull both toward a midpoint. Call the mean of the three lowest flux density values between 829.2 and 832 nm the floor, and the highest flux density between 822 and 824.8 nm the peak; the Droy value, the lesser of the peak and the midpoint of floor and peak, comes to 9.33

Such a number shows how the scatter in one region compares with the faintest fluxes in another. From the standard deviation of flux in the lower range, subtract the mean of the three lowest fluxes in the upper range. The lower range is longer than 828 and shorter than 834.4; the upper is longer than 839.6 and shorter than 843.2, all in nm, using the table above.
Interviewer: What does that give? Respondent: -8.3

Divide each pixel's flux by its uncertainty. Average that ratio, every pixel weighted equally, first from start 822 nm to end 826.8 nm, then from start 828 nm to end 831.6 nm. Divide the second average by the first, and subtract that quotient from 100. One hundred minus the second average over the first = 99.1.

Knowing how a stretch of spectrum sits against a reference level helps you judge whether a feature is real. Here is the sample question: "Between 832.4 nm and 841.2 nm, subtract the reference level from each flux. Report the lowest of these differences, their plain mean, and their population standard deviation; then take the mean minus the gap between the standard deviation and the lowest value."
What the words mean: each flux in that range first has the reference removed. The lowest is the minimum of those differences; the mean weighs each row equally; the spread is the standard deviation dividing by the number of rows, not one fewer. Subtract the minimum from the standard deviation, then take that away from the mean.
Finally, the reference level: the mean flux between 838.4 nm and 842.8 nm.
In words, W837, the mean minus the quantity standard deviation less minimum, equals -1.0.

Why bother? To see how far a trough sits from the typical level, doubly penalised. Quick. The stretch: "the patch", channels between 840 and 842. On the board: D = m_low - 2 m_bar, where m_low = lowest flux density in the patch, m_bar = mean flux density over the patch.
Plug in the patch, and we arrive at -9.6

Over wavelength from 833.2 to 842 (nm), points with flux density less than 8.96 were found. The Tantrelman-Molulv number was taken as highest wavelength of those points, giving 840.60 nm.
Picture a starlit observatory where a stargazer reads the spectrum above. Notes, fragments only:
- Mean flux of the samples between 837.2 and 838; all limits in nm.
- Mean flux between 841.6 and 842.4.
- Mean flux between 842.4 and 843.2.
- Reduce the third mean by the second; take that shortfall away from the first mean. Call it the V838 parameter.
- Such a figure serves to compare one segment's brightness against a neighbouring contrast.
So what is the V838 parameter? 9.40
